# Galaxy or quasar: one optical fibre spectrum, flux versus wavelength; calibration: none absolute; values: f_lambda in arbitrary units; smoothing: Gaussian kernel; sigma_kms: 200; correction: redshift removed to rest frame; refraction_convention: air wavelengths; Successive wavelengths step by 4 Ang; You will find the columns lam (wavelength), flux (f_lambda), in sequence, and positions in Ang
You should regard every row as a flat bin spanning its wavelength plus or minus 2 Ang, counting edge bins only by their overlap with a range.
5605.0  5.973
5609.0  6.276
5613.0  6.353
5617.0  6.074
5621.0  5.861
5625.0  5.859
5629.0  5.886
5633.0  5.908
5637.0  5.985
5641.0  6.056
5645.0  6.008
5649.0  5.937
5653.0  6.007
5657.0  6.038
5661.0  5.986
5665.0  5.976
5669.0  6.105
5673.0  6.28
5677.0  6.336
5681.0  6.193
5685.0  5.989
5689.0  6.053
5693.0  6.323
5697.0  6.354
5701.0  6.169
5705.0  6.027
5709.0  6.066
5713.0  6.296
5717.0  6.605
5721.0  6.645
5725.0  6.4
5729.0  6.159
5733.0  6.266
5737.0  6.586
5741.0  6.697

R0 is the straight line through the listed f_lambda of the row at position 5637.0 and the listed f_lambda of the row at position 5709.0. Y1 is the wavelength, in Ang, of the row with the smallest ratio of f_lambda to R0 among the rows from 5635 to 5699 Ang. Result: 5649.0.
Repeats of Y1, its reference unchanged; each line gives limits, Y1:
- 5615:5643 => 5625.0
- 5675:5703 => 5685.0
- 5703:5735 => 5705.0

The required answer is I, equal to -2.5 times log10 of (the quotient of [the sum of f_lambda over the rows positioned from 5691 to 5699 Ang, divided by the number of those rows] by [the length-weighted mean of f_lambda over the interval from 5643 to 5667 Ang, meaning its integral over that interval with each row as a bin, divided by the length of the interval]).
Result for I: -0.06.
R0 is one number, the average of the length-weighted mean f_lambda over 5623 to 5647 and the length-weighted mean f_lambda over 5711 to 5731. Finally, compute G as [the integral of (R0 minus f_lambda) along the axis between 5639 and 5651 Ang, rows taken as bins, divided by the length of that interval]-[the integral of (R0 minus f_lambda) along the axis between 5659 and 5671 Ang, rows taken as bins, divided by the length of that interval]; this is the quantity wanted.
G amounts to 0.02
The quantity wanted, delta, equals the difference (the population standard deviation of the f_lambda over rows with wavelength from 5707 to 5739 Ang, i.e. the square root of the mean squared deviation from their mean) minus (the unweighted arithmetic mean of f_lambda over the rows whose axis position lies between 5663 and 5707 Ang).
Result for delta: -5.96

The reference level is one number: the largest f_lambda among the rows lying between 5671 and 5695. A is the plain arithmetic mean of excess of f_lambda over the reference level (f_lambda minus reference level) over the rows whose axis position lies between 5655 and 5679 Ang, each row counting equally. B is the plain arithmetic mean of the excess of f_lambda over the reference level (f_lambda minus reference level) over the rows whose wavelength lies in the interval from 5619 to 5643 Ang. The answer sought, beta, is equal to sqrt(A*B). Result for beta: 0.298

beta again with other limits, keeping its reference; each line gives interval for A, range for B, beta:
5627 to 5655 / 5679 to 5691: 0.307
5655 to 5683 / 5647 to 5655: 0.273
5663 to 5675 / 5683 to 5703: 0.185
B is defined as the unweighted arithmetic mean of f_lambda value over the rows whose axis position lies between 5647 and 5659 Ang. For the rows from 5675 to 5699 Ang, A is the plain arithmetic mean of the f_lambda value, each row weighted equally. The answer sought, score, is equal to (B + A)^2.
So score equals 149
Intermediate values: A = 6.21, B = 6.0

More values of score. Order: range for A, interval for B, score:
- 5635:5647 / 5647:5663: 144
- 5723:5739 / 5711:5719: 164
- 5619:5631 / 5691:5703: 148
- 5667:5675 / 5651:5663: 149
